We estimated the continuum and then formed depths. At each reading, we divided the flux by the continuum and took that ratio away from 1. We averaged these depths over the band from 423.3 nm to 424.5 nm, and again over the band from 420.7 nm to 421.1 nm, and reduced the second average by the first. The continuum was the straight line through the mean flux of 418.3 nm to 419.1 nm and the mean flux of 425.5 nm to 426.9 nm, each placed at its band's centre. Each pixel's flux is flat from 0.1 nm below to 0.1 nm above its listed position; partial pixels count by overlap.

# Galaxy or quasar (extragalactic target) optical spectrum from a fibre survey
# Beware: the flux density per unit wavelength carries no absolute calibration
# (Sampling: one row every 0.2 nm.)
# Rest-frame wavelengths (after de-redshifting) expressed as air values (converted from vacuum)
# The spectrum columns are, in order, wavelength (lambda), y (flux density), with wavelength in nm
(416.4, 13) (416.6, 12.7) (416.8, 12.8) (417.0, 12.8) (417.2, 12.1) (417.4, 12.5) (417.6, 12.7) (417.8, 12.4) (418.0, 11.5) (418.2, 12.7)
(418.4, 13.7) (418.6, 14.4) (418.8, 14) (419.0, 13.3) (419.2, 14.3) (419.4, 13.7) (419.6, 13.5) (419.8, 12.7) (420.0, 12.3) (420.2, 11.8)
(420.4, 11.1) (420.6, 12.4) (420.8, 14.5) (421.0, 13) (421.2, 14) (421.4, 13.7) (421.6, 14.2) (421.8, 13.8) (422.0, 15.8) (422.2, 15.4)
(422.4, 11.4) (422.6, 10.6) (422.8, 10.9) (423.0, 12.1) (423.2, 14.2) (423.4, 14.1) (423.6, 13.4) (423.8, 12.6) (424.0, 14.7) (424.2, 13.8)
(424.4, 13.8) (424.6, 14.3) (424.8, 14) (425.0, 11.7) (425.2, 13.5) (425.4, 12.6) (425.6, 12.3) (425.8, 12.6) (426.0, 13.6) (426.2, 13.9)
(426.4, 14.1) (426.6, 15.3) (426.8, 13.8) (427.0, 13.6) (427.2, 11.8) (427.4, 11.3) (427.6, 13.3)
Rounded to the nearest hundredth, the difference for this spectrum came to 0.00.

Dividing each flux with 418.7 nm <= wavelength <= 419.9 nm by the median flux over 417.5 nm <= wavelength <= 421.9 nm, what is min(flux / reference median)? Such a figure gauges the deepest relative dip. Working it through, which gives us 0.95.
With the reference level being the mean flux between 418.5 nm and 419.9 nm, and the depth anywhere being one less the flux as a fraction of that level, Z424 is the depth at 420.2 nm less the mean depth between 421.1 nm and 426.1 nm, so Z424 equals 0.11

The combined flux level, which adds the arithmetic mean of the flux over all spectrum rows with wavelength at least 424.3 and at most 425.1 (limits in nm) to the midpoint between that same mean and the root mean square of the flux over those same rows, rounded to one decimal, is 26.9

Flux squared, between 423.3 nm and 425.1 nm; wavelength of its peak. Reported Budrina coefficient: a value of 424.0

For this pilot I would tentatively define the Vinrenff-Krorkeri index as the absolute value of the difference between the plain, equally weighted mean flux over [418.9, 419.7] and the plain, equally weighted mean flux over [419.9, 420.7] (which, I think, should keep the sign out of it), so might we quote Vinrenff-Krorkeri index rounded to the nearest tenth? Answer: 1.8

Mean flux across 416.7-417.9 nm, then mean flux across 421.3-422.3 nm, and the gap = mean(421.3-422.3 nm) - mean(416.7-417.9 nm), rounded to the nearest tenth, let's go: 2.0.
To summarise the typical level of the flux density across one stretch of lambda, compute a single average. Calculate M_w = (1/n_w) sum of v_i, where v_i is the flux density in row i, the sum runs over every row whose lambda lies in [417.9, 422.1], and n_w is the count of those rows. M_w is 13.4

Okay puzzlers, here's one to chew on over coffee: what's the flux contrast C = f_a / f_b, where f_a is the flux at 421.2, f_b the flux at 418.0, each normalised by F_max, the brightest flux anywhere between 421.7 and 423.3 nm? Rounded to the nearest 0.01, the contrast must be 1.22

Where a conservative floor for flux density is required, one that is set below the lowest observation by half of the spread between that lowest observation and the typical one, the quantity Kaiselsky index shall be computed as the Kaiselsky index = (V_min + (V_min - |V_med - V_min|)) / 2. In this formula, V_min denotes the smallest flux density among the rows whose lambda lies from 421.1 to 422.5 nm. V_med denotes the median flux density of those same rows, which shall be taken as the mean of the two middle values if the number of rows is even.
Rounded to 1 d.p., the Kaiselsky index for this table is 10.1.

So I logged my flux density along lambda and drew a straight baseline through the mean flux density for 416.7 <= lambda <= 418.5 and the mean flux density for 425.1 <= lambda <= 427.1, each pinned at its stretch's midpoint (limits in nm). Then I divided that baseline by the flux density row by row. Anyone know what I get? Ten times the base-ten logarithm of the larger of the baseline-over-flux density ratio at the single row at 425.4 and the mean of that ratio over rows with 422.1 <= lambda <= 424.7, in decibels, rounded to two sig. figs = 0.28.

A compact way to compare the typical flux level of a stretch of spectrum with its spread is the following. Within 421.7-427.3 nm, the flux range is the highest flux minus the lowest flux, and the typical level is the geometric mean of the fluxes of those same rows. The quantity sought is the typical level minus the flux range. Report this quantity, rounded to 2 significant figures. 8.1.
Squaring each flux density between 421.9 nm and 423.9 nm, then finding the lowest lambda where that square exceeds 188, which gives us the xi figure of 422.0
